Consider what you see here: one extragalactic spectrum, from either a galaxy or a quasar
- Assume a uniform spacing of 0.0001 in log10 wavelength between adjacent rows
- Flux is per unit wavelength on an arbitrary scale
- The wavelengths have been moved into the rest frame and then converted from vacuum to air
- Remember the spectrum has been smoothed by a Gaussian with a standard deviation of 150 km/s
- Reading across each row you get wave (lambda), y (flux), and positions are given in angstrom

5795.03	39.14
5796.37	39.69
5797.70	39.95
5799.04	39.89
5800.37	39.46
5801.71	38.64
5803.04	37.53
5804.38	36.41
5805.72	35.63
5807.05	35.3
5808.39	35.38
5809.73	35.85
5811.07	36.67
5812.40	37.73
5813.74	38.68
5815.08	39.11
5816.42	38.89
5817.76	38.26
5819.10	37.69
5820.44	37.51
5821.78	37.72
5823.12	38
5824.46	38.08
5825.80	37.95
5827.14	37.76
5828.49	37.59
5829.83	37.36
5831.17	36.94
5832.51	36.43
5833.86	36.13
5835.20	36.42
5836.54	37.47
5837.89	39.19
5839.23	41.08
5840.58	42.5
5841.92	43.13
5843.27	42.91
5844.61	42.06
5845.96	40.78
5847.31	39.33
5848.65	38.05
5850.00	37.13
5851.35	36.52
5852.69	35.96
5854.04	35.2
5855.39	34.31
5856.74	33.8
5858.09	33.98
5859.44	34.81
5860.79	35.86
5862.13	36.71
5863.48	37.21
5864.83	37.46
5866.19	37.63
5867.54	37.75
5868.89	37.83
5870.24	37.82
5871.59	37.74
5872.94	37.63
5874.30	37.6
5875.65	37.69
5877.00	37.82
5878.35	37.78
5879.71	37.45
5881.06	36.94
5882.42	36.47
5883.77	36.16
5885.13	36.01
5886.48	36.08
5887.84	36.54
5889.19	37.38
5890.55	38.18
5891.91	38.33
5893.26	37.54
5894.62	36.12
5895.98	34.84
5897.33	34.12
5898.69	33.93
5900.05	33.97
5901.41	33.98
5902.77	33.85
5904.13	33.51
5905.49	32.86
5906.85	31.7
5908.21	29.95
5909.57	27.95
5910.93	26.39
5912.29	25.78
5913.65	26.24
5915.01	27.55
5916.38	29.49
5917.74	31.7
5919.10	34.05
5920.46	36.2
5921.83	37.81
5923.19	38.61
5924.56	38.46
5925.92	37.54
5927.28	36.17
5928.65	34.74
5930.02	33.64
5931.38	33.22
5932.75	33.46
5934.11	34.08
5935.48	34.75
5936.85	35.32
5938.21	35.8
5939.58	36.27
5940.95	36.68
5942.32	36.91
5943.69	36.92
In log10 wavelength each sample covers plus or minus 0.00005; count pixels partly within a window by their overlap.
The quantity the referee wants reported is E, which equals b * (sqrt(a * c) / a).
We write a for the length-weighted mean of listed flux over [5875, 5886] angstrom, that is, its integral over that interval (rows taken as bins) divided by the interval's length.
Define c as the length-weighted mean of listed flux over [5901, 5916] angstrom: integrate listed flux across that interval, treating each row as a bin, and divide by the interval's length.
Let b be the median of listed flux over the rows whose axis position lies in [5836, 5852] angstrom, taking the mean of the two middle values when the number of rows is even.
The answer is 36.0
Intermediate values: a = 37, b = 40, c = 29.9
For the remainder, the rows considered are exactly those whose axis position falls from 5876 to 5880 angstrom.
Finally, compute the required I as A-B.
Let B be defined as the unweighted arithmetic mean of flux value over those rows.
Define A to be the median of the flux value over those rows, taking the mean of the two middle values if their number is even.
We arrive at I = 0.10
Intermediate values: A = 38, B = 37.7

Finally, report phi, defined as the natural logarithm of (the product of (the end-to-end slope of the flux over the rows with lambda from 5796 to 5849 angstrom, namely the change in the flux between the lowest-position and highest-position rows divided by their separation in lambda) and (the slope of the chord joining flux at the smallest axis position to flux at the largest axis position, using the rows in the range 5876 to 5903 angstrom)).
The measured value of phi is -5.3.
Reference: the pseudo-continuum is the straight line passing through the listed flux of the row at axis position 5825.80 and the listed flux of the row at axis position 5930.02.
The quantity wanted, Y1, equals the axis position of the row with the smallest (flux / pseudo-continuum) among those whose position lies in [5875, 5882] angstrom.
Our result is 5881.06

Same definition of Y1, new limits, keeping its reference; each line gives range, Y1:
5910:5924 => 5912.29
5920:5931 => 5930.02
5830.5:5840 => 5833.86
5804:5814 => 5807.05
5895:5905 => 5904.13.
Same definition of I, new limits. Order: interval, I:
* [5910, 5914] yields 0.10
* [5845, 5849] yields -0.06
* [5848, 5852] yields -0.10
